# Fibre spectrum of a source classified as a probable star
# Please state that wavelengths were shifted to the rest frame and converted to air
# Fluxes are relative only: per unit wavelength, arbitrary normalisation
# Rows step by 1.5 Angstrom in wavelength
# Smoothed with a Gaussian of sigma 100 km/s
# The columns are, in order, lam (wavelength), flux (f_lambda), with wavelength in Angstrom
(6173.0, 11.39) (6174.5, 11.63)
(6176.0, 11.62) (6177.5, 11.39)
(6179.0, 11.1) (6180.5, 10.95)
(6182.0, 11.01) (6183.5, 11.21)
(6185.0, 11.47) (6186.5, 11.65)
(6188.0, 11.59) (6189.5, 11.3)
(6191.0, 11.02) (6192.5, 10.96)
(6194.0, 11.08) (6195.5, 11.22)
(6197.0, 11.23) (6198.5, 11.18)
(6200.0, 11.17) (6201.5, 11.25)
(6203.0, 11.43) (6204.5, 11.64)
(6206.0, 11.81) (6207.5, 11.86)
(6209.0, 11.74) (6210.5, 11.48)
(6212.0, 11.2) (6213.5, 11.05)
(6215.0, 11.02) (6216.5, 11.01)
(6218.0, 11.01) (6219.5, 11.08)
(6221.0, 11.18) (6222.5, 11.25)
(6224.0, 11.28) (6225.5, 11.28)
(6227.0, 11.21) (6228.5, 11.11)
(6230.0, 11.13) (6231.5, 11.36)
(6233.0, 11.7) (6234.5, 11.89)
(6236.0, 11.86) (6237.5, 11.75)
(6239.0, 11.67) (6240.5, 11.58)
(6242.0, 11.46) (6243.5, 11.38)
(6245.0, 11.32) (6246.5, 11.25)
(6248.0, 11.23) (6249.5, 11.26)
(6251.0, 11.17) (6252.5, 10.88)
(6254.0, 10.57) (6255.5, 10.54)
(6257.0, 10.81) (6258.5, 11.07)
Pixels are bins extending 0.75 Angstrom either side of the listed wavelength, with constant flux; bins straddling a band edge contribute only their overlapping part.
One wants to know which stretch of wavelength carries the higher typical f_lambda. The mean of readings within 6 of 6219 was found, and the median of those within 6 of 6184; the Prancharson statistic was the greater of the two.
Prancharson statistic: 11.3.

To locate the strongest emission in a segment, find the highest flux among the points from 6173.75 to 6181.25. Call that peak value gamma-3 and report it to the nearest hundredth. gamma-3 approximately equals 11.63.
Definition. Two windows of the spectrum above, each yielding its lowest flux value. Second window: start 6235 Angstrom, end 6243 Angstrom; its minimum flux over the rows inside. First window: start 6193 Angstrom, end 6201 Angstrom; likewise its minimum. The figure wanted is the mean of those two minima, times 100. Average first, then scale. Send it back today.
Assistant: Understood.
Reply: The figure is 1127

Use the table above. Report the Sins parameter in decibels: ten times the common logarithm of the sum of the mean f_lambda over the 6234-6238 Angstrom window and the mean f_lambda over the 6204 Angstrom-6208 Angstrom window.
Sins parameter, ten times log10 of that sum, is 13.73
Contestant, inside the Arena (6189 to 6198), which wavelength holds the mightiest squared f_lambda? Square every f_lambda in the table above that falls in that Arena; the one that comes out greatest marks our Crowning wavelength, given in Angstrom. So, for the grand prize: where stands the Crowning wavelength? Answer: 6189.5 Angstrom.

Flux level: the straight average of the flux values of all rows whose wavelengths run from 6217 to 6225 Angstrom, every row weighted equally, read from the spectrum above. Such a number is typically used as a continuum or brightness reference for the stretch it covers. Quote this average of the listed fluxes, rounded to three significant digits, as 11.2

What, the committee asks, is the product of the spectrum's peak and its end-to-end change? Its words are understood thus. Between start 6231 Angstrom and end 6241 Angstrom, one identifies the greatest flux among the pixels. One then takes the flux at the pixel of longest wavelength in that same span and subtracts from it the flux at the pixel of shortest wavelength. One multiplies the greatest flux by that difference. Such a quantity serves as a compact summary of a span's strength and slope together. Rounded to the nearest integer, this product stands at 3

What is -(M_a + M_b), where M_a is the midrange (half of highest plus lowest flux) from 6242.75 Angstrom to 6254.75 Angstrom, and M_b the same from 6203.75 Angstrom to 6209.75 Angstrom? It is -22.7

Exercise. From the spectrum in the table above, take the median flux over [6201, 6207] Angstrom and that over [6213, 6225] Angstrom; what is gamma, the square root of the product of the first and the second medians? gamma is 11.3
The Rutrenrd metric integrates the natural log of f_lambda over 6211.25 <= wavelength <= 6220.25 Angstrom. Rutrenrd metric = 22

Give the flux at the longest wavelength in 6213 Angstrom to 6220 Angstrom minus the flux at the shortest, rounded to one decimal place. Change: 0.0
